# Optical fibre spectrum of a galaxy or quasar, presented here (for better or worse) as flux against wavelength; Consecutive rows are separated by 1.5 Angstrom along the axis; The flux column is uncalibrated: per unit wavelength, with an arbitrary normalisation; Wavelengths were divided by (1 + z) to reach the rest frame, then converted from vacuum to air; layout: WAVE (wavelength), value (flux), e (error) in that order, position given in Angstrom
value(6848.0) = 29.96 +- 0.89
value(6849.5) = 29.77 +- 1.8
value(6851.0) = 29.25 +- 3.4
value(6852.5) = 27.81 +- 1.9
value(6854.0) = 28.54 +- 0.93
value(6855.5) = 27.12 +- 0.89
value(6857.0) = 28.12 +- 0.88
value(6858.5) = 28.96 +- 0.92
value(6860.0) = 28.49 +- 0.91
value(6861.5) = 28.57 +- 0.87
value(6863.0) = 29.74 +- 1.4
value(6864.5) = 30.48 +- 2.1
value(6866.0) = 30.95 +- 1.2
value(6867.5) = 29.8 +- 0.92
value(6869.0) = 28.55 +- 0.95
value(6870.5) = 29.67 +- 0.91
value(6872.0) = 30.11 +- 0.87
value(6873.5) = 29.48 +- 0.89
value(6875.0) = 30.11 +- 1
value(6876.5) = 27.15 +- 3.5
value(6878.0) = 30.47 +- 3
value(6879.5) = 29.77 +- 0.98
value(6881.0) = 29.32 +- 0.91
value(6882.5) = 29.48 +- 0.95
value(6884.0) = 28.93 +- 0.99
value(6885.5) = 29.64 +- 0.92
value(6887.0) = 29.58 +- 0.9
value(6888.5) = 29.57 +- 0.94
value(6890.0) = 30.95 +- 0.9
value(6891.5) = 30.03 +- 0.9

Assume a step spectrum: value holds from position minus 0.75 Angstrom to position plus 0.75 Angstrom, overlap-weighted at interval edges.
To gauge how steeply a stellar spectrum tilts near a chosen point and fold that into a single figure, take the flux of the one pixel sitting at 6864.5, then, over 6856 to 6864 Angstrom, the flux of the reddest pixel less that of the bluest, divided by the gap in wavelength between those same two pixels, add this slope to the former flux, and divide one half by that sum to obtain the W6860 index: 0.0163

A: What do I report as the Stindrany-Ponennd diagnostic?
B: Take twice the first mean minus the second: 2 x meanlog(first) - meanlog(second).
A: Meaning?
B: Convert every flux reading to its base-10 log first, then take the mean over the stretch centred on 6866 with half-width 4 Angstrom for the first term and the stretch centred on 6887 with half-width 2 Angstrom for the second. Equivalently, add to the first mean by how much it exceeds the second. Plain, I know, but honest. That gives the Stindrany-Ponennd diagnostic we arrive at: 1.48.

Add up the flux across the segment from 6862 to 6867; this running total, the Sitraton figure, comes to 91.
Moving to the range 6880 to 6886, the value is 117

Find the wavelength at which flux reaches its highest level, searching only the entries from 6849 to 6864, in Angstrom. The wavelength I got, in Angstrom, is 6849.5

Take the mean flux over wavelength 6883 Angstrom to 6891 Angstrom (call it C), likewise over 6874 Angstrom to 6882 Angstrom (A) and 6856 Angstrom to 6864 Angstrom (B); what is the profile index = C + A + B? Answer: 87.9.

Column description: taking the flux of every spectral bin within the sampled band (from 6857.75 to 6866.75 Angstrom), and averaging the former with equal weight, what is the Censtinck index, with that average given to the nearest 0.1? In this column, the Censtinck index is 29.5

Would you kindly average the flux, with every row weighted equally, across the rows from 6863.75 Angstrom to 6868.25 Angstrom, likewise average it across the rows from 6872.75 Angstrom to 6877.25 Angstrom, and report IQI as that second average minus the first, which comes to -1.50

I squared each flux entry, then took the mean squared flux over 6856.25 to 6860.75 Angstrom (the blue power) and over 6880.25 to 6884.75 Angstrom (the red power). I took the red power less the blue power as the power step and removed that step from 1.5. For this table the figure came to -40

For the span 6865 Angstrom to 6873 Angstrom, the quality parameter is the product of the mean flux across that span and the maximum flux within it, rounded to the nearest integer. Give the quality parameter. 923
